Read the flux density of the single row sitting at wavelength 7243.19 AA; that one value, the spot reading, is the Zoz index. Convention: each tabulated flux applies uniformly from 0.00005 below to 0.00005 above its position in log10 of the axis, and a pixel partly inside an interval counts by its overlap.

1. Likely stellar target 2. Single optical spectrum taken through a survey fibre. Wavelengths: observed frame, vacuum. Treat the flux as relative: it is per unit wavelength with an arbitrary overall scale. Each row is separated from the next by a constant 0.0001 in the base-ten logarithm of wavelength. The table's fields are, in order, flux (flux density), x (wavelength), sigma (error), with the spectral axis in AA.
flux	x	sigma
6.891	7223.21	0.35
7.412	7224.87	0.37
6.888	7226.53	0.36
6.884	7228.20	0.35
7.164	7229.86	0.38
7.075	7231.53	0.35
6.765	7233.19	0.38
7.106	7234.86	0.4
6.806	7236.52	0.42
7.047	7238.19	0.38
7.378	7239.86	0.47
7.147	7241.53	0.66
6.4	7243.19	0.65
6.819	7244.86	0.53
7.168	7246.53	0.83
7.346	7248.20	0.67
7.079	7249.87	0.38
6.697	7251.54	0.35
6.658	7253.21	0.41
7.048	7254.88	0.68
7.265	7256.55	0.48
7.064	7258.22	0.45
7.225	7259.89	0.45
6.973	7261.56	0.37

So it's 6.4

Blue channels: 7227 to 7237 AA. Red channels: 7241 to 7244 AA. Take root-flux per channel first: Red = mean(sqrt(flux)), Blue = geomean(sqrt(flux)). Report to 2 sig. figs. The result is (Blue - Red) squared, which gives 0.0014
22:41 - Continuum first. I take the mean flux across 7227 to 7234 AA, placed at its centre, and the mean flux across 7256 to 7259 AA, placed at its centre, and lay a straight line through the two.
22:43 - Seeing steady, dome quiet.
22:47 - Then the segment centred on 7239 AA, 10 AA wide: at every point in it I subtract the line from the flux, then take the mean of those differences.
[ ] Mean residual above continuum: -0.05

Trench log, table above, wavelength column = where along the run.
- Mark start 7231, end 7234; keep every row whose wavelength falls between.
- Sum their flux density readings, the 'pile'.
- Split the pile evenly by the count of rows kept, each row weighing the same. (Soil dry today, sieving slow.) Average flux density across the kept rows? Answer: 6.92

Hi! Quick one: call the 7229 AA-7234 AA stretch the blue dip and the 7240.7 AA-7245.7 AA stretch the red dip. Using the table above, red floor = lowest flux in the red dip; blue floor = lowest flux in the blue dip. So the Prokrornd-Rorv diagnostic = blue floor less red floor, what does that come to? 0.4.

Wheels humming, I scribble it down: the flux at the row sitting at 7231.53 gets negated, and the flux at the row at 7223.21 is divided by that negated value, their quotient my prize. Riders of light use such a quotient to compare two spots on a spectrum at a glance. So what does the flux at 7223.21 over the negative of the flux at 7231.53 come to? -0.97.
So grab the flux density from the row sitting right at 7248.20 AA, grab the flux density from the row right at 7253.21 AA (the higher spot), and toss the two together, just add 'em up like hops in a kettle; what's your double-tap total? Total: 14.0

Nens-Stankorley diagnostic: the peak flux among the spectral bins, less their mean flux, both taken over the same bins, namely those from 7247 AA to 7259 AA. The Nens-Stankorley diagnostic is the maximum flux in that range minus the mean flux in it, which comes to 0.32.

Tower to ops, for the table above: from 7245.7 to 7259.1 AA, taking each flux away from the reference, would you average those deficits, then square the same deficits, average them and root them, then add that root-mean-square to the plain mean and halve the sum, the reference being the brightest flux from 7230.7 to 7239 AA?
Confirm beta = 0.15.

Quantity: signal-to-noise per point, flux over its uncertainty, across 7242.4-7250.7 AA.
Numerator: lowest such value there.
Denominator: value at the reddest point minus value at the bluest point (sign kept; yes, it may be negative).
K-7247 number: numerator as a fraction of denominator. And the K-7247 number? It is 1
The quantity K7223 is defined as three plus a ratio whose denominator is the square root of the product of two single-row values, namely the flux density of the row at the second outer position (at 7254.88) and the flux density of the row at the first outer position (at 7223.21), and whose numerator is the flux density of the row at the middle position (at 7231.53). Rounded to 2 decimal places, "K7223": 4.02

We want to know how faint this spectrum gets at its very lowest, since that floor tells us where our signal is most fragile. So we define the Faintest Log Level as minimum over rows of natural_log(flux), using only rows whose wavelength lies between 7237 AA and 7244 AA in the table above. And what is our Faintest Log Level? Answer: 1.86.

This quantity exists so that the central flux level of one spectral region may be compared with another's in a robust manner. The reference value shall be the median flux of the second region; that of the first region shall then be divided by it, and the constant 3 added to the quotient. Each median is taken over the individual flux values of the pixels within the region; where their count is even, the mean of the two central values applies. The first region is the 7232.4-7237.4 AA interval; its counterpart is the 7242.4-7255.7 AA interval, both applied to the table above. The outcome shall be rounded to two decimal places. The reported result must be 3.98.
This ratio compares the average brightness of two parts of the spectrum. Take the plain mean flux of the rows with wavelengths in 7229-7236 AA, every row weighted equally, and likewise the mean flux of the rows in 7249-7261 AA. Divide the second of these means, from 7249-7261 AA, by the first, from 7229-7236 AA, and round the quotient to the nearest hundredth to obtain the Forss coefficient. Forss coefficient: 1.00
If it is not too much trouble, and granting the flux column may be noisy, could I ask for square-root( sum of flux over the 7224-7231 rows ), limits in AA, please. 5.3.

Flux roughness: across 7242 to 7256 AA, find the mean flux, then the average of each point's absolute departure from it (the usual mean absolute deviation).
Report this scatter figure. 0.258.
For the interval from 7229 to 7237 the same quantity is 0.158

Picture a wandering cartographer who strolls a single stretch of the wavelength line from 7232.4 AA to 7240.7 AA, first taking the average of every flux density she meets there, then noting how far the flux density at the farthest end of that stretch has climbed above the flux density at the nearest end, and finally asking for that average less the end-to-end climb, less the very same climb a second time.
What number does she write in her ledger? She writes 5.8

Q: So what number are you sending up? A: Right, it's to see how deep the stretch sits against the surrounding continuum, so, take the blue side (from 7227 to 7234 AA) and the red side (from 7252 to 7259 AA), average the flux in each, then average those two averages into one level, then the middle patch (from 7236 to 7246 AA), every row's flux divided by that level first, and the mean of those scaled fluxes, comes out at 0.99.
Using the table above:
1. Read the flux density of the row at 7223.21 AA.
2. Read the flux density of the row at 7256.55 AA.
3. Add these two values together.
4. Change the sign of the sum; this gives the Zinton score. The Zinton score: -14.2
